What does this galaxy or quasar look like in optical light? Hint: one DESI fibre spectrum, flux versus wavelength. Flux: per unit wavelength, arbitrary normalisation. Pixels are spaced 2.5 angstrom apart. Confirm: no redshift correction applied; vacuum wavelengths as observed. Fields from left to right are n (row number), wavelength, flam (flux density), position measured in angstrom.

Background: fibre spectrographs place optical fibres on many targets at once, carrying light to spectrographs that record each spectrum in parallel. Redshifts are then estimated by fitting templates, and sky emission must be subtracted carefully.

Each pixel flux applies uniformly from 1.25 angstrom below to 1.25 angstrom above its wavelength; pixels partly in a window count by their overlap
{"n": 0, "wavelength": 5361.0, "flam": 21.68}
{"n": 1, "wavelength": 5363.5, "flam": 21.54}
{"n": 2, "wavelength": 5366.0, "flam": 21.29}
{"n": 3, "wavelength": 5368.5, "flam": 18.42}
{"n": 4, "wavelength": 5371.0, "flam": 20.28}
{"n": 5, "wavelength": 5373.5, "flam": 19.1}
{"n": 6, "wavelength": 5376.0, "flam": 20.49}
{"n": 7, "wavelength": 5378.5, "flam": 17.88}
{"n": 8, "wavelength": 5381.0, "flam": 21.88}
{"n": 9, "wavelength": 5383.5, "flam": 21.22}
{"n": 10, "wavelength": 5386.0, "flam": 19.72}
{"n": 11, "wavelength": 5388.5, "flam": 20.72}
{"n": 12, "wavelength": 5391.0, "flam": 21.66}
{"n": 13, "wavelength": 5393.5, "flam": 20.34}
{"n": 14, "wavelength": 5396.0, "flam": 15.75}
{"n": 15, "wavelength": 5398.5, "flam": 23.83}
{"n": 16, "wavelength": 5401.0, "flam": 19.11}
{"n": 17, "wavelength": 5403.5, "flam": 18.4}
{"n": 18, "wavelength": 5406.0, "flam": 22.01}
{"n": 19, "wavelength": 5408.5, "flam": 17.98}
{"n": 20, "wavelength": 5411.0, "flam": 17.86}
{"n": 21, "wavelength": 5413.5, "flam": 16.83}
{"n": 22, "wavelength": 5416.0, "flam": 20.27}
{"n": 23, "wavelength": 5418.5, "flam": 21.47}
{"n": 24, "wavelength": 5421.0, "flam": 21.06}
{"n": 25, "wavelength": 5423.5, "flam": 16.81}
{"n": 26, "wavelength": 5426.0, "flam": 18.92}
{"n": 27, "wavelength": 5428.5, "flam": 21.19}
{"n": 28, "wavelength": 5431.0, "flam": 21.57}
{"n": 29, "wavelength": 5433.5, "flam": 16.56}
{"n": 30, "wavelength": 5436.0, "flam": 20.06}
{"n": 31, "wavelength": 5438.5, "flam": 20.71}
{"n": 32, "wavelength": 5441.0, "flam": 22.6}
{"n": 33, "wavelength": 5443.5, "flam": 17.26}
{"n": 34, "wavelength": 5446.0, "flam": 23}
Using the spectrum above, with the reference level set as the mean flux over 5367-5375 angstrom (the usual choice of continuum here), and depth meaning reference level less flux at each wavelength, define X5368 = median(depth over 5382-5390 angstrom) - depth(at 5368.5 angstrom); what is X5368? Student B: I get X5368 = -2.3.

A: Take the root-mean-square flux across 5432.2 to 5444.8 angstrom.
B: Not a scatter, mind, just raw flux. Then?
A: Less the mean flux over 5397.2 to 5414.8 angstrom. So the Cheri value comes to 0.1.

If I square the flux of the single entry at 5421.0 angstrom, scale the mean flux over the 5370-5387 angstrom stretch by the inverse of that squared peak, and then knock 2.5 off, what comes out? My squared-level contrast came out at -2.455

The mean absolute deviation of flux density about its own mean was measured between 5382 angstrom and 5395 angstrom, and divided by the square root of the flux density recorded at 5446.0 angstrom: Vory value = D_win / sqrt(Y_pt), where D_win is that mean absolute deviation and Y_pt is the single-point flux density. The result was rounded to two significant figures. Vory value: 0.12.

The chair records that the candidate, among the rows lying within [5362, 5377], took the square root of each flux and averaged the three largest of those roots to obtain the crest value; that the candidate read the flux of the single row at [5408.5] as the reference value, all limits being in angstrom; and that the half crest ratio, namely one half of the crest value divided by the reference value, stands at 0.128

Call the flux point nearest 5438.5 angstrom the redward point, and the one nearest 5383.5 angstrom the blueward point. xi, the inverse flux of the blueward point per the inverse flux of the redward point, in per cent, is 98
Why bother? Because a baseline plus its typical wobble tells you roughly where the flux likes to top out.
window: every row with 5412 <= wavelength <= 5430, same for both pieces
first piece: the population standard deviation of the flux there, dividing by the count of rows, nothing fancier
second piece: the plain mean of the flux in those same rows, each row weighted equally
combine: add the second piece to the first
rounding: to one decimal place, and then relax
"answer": 21.4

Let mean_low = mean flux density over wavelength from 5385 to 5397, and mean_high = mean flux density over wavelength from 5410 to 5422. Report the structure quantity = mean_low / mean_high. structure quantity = 1.01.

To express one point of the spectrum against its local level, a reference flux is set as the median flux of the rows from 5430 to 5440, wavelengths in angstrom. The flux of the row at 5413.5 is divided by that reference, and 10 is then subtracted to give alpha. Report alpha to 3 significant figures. -9.17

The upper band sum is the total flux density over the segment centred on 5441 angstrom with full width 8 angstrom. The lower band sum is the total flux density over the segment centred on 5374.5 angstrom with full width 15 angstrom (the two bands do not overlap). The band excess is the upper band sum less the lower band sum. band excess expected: -57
